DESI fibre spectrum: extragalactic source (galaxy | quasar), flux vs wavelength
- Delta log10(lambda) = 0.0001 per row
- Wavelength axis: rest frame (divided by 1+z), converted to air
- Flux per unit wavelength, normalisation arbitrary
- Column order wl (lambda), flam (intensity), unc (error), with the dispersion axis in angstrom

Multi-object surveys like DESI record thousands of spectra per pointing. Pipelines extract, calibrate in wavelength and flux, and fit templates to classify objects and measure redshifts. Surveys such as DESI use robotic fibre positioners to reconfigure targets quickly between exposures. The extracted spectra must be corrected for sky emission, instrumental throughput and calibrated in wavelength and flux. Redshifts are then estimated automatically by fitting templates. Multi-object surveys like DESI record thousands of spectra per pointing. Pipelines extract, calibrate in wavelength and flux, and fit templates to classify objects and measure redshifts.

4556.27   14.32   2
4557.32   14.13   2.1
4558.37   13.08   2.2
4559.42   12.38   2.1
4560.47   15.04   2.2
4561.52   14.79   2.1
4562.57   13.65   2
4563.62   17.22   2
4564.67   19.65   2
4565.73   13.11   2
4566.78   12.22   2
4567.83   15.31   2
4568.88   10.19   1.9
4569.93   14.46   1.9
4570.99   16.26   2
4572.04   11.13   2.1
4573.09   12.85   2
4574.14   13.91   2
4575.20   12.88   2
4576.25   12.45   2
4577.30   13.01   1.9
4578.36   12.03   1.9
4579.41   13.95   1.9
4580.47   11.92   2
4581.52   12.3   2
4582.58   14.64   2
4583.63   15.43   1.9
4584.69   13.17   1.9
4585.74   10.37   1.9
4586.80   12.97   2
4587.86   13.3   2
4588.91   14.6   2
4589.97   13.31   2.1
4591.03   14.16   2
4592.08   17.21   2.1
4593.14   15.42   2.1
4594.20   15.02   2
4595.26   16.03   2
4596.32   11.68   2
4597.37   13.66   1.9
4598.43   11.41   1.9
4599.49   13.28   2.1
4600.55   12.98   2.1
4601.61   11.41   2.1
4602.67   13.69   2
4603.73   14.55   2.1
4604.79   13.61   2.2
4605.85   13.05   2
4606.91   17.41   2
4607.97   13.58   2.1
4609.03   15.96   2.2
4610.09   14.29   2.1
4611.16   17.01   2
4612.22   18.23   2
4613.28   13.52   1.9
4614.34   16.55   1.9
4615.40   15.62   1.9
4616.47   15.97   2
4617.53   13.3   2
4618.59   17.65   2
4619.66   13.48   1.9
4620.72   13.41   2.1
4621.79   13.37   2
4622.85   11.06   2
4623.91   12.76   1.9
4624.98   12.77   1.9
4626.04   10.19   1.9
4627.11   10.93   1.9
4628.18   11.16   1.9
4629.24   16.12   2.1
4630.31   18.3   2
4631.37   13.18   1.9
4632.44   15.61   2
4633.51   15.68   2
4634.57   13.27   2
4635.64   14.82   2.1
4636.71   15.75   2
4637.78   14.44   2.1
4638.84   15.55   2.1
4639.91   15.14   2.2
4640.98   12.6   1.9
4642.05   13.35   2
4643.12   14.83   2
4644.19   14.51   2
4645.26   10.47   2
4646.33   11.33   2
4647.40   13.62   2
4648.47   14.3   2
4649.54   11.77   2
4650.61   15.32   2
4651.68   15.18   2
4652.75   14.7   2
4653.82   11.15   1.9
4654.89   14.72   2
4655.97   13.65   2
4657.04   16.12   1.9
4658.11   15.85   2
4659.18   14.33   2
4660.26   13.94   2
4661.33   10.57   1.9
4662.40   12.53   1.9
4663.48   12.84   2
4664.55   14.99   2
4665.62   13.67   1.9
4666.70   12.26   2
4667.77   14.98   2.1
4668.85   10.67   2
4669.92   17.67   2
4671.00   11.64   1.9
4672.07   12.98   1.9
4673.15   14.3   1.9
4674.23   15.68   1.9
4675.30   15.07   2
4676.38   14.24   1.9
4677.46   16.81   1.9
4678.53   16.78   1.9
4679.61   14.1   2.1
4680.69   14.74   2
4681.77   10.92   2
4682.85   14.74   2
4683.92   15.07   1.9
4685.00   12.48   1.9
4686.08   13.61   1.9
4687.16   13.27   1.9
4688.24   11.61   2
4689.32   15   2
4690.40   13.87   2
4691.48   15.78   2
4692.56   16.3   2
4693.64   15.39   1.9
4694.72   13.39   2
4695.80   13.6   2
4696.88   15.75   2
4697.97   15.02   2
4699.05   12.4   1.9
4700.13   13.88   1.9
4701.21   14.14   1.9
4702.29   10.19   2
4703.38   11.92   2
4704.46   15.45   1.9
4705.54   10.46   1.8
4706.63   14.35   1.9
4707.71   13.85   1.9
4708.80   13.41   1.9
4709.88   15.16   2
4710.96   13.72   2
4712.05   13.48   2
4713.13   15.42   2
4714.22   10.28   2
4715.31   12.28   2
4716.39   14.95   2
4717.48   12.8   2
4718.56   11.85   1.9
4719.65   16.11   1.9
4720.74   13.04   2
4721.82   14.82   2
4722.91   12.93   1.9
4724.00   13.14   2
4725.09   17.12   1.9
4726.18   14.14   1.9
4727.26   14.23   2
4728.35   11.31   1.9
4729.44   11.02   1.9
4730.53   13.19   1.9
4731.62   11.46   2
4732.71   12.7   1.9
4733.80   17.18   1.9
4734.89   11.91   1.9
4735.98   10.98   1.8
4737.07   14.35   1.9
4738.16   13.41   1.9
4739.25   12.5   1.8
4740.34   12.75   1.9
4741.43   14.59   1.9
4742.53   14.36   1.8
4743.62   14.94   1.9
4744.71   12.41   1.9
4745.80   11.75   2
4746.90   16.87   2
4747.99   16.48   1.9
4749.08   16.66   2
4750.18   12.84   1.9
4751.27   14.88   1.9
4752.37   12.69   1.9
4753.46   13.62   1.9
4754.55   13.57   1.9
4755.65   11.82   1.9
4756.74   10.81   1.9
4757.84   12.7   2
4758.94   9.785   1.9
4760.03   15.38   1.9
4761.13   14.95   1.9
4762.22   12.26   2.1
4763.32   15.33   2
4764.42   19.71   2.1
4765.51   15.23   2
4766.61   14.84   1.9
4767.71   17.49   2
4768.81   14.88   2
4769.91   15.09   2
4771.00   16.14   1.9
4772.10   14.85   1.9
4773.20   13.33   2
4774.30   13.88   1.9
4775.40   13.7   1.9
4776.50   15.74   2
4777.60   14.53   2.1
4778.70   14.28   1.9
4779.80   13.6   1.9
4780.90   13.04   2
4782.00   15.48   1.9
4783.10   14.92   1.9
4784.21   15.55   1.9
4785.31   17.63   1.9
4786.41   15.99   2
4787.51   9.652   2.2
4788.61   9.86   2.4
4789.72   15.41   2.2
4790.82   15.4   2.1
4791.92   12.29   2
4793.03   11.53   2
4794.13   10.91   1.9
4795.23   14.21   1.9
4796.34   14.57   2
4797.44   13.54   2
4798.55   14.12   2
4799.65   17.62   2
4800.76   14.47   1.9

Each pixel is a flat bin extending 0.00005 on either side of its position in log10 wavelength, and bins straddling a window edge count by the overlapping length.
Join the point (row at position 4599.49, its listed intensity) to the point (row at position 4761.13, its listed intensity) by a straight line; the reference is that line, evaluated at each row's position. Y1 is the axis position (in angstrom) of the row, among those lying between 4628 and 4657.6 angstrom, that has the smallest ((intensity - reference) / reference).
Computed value 4645.26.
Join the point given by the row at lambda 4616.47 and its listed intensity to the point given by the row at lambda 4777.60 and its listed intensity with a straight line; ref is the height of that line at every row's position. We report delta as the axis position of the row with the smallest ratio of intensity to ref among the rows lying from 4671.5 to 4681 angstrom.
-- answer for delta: 4672.07 angstrom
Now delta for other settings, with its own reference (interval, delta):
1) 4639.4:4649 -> 4645.26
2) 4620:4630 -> 4626.04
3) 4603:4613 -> 4605.85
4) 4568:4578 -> 4568.88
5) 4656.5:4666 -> 4661.33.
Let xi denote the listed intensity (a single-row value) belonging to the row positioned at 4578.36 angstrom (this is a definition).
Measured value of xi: 12.03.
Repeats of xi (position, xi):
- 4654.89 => 14.72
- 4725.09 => 17.12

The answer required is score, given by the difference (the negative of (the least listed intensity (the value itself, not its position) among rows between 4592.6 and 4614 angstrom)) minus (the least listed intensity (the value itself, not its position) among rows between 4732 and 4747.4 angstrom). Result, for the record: -22.4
